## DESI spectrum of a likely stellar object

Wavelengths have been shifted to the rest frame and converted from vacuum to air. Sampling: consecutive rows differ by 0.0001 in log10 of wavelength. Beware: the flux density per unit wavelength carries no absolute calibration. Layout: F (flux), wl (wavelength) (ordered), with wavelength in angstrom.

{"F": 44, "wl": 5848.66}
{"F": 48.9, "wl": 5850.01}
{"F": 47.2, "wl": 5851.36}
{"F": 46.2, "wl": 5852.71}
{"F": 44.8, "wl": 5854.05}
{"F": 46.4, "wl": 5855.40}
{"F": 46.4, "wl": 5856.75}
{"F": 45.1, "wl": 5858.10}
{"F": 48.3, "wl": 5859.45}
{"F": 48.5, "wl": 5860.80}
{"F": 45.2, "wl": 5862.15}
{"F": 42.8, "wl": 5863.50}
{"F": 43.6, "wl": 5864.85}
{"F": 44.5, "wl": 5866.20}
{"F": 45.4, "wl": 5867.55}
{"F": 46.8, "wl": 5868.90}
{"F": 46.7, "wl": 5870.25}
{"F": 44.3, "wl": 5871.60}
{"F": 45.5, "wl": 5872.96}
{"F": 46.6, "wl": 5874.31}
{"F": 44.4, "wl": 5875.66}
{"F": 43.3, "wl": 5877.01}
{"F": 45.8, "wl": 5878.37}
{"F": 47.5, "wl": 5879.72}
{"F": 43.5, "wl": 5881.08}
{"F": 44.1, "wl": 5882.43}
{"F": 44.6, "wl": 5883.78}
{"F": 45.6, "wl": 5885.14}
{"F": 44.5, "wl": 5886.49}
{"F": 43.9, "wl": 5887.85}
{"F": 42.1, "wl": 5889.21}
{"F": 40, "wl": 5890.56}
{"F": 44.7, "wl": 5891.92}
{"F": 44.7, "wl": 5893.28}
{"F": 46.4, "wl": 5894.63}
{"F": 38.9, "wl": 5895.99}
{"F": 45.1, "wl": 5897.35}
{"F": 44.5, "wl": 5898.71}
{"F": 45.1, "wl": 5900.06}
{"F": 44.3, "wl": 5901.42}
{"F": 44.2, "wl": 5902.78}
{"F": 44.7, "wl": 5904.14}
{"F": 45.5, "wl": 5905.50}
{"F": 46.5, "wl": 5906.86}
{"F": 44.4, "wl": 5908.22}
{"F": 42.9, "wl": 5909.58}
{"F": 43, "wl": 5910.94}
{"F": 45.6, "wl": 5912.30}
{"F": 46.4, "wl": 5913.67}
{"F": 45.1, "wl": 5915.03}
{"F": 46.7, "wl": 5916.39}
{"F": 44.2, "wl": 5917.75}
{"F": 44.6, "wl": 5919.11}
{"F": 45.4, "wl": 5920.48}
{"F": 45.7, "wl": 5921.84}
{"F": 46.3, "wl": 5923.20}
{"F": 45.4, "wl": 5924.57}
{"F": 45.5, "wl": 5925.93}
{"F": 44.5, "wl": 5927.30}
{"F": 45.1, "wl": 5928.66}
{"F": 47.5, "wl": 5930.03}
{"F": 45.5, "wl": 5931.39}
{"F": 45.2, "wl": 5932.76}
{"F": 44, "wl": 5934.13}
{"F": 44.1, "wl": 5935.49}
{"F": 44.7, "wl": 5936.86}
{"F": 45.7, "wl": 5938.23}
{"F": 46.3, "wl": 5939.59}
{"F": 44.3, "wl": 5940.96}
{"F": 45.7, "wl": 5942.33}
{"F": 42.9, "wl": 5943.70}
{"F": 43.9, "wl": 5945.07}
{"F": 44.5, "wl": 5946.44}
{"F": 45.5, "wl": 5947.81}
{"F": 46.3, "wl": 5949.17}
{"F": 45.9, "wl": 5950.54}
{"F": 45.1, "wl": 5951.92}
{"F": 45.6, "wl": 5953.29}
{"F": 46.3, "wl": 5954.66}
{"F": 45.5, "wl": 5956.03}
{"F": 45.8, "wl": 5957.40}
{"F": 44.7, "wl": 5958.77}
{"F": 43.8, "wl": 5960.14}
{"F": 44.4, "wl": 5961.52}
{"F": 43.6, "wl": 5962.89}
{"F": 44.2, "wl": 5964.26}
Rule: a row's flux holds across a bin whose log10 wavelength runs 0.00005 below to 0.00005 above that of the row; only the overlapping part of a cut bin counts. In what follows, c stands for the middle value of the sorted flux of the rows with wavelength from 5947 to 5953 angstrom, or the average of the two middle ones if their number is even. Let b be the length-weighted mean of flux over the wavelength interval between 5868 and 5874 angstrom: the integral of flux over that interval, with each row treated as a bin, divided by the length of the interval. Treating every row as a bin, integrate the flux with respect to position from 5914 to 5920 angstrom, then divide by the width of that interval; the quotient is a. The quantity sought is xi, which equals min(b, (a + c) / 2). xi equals 45.5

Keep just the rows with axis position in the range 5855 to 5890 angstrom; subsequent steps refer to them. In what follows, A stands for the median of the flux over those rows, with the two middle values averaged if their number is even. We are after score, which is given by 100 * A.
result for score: 4515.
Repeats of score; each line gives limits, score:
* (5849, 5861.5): 4640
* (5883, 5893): 4450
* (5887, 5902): 4450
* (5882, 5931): 4470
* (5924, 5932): 4545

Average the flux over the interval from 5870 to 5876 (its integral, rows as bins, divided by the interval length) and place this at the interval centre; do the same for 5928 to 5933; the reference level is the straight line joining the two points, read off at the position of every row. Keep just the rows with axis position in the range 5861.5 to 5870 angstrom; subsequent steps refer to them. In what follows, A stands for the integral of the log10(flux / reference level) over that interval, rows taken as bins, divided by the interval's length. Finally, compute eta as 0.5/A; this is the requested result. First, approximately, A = -0.006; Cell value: -83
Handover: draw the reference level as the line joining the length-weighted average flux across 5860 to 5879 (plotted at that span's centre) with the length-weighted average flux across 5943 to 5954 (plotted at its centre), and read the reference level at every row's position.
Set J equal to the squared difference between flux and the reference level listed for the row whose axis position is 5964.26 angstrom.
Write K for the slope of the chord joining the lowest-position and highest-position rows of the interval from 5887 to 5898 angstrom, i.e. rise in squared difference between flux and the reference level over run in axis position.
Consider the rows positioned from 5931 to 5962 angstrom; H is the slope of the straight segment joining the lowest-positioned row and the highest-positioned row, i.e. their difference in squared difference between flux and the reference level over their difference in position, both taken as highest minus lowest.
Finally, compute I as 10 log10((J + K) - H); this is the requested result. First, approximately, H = 0.00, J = 0.5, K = -0.17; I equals -5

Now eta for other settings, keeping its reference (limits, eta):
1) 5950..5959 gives -125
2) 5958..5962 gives -30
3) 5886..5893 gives -20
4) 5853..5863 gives 57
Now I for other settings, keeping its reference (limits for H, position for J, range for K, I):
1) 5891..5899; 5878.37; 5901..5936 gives -5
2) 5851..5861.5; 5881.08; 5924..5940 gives 4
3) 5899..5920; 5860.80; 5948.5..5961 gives 10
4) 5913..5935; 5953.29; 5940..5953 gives -4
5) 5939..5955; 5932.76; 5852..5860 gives 1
